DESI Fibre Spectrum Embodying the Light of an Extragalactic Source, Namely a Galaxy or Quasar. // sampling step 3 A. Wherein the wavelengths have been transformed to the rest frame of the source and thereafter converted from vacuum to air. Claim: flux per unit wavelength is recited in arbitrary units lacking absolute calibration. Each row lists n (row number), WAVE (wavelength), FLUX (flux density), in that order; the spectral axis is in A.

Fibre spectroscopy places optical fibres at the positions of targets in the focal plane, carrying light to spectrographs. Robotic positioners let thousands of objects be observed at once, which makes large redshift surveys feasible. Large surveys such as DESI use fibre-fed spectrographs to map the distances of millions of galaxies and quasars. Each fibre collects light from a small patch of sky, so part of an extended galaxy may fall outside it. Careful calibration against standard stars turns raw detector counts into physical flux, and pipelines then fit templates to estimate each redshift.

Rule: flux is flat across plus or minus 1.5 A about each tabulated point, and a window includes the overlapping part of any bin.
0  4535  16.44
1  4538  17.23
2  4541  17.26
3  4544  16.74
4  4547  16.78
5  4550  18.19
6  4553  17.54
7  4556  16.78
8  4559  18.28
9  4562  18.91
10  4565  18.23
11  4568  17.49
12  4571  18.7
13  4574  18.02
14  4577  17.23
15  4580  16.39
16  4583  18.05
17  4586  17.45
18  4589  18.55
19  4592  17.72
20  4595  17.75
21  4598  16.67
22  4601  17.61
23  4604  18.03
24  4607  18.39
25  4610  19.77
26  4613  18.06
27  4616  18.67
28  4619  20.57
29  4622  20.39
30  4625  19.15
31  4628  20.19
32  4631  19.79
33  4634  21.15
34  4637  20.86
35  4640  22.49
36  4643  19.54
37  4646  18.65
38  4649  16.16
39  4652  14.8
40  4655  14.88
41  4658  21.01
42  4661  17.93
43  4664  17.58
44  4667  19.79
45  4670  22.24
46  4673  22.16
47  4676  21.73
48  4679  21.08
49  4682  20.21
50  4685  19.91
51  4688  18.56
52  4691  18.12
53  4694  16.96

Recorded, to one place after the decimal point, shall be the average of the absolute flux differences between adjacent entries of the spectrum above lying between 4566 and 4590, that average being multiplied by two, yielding 2.0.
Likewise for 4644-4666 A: 4.5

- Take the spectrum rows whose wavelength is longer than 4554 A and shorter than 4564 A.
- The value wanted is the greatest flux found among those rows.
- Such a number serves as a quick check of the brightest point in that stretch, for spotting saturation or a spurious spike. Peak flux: 18.91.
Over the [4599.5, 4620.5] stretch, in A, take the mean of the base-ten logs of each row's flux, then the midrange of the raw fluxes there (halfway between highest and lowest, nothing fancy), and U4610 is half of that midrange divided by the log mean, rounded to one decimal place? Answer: 7.5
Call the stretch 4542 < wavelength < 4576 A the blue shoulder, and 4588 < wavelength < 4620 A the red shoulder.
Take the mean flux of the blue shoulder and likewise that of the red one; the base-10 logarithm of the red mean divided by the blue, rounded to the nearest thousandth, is 0.013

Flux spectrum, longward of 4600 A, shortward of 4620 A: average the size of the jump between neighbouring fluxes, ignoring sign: 1.06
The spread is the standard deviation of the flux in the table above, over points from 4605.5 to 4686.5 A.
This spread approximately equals 2.0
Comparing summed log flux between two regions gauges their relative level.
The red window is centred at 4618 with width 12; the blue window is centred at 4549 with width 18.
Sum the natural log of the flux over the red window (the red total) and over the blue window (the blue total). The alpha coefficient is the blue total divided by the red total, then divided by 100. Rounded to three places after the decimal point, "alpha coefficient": 0.014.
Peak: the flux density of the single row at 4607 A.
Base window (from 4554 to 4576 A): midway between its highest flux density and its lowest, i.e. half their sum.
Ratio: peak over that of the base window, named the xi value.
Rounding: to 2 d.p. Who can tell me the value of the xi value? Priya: 1.03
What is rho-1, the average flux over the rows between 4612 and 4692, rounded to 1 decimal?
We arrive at 19.5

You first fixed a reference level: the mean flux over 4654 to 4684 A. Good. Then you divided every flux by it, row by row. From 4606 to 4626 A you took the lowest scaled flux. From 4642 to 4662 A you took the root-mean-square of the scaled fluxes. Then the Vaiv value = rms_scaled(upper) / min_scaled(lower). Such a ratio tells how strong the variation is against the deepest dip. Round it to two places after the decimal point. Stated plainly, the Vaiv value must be 0.98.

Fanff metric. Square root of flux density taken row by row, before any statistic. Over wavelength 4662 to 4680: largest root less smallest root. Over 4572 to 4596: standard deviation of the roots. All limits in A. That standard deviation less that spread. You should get -0.45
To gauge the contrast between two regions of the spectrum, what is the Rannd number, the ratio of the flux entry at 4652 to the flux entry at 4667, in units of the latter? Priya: 0.75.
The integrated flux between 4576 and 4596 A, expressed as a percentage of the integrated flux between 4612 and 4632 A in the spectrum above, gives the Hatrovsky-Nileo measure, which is 90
